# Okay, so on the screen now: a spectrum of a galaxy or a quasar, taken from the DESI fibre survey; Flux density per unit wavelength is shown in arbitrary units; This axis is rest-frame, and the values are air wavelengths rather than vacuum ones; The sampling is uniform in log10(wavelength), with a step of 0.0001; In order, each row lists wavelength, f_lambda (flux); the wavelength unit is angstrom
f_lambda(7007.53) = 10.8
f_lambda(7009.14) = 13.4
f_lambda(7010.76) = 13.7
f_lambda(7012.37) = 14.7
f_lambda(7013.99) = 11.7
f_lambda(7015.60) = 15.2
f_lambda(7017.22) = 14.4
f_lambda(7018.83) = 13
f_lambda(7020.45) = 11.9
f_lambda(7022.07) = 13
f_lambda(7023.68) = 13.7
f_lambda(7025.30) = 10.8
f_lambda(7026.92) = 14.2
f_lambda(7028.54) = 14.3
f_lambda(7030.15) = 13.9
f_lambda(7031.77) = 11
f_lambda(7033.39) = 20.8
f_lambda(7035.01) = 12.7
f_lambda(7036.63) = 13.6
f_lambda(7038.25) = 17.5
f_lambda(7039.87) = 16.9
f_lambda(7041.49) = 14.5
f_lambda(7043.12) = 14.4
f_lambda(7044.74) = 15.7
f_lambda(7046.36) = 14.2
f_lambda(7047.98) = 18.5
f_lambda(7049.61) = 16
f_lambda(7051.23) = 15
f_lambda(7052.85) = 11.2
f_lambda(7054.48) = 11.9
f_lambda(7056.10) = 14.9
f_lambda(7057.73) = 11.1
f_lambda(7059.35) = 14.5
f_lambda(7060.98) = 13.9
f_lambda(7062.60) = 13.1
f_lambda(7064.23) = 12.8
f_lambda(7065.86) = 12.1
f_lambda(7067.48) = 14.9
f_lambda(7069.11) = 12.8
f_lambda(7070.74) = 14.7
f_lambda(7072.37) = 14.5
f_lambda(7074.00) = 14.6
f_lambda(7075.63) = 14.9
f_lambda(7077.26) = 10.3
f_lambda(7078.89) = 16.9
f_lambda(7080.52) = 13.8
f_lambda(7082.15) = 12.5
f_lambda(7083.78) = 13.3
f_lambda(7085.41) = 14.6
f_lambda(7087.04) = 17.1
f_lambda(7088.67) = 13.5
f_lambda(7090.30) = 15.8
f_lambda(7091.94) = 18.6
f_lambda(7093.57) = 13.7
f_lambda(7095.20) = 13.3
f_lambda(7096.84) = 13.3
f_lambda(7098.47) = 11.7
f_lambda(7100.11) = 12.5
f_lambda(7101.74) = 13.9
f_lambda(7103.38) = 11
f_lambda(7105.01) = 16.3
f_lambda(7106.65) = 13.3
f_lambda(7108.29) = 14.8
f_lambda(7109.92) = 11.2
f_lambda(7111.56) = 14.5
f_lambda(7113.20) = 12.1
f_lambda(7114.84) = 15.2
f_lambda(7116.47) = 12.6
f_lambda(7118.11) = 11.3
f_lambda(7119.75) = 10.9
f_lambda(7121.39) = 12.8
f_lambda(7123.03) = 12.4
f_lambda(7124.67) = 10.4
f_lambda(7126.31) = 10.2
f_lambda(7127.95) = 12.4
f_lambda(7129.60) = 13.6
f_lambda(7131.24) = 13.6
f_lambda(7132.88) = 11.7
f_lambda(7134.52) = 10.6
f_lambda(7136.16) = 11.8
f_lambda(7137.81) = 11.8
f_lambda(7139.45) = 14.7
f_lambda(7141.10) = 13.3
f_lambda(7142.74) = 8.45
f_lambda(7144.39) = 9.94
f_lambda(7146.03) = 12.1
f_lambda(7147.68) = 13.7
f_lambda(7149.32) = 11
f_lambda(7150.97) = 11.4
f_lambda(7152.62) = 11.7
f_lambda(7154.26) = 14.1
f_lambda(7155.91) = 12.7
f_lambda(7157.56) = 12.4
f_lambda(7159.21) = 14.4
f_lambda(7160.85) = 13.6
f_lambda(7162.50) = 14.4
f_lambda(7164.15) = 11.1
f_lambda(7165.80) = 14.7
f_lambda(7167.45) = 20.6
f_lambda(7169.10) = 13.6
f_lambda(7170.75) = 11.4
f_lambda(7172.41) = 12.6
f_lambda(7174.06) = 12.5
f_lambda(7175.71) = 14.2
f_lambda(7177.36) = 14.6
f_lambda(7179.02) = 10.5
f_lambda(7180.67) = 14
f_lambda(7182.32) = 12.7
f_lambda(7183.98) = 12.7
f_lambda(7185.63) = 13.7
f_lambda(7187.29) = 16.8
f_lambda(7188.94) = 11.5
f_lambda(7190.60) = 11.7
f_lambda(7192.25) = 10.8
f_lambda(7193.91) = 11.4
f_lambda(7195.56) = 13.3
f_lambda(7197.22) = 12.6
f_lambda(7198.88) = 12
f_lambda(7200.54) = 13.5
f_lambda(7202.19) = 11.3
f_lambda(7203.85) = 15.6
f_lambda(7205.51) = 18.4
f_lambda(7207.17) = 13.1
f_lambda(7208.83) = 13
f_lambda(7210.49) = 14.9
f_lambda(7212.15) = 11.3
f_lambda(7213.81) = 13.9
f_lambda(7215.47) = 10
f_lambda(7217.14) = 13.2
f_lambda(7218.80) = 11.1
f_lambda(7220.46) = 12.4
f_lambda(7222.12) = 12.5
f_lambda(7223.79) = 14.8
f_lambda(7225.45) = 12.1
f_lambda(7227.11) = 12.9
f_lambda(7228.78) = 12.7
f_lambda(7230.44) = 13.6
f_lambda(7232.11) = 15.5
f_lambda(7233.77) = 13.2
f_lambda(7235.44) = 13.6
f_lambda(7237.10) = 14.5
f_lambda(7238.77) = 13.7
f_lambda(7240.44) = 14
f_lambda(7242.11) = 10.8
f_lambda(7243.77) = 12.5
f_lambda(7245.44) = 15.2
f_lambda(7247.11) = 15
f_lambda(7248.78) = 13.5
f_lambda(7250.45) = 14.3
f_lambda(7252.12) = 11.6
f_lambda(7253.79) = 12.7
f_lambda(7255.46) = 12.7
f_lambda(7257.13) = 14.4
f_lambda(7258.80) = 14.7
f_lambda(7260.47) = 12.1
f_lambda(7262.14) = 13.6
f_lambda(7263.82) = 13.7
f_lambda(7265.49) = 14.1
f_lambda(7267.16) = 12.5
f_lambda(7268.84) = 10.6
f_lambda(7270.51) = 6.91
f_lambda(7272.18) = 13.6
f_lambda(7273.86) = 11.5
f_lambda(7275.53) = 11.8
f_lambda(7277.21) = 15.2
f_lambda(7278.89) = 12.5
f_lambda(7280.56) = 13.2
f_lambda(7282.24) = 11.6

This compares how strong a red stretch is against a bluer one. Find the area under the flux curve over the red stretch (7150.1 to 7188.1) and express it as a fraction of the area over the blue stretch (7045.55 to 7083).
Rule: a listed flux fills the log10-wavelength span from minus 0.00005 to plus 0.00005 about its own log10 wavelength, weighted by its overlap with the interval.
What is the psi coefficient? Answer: 0.99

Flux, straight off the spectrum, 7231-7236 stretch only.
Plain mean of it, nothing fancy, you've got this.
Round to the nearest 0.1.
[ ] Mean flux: 14.1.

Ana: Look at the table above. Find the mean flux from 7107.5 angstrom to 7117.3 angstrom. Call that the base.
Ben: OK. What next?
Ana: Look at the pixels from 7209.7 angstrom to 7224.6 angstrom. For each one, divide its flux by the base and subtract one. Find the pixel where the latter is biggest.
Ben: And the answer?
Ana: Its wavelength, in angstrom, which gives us 7210.49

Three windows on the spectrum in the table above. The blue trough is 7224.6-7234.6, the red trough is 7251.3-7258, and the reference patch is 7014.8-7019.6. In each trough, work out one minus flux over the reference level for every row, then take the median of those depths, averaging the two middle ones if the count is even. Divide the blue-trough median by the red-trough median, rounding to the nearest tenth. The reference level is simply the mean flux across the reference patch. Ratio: 0.8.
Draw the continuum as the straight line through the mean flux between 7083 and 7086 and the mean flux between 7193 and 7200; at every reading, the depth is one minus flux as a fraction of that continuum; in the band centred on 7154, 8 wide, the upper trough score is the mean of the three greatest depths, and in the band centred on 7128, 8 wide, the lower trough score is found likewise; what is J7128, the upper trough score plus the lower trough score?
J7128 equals 0.261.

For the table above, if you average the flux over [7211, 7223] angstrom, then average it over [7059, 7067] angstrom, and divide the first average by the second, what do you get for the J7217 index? 0.91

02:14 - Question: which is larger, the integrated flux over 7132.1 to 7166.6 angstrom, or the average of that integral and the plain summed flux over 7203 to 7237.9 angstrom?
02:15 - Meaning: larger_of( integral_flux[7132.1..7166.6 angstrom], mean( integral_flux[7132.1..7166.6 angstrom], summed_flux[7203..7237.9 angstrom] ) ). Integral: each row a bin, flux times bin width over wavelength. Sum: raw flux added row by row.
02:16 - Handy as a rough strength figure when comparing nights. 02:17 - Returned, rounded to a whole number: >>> 427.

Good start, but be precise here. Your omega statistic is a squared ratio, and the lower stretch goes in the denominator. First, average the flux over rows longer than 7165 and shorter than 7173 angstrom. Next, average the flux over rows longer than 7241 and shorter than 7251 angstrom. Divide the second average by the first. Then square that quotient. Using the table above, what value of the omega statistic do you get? 0.86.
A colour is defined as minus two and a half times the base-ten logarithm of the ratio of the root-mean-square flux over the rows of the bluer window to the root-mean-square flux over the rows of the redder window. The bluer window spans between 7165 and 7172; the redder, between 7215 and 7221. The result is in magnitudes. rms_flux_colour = -0.30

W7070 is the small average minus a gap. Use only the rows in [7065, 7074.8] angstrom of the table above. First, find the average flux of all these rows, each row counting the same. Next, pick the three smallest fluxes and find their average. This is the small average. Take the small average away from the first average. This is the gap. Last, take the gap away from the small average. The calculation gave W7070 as 12.3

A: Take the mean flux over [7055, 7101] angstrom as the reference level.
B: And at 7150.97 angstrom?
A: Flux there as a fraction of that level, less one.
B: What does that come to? -0.18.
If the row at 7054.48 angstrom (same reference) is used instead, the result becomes -0.14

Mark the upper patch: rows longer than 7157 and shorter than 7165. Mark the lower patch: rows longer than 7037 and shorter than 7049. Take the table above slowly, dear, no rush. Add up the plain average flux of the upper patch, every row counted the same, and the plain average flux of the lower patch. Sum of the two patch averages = 29.1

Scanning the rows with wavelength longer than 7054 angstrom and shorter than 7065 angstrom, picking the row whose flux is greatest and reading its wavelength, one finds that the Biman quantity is 7056.10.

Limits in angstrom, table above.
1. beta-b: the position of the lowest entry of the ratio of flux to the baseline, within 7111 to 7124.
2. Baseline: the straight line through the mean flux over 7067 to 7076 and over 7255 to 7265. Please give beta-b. 7119.75 angstrom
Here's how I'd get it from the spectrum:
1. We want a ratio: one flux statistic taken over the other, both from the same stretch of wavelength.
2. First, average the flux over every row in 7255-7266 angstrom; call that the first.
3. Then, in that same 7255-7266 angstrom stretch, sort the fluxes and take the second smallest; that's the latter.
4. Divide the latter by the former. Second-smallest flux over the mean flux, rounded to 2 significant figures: 0.93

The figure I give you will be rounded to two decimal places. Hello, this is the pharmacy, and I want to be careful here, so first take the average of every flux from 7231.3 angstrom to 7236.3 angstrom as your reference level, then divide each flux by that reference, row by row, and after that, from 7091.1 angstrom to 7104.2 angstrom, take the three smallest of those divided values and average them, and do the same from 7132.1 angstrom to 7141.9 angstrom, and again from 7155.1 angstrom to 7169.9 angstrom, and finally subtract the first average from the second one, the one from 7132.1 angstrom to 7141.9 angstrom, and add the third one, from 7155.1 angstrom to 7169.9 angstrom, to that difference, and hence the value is 0.83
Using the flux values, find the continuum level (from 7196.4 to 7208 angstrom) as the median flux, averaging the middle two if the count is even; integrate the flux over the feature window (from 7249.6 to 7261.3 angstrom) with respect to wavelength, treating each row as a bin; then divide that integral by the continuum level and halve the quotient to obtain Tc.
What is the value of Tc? 5.9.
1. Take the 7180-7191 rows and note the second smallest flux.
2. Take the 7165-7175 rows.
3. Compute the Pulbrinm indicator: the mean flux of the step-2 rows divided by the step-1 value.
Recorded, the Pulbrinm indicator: 1.22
